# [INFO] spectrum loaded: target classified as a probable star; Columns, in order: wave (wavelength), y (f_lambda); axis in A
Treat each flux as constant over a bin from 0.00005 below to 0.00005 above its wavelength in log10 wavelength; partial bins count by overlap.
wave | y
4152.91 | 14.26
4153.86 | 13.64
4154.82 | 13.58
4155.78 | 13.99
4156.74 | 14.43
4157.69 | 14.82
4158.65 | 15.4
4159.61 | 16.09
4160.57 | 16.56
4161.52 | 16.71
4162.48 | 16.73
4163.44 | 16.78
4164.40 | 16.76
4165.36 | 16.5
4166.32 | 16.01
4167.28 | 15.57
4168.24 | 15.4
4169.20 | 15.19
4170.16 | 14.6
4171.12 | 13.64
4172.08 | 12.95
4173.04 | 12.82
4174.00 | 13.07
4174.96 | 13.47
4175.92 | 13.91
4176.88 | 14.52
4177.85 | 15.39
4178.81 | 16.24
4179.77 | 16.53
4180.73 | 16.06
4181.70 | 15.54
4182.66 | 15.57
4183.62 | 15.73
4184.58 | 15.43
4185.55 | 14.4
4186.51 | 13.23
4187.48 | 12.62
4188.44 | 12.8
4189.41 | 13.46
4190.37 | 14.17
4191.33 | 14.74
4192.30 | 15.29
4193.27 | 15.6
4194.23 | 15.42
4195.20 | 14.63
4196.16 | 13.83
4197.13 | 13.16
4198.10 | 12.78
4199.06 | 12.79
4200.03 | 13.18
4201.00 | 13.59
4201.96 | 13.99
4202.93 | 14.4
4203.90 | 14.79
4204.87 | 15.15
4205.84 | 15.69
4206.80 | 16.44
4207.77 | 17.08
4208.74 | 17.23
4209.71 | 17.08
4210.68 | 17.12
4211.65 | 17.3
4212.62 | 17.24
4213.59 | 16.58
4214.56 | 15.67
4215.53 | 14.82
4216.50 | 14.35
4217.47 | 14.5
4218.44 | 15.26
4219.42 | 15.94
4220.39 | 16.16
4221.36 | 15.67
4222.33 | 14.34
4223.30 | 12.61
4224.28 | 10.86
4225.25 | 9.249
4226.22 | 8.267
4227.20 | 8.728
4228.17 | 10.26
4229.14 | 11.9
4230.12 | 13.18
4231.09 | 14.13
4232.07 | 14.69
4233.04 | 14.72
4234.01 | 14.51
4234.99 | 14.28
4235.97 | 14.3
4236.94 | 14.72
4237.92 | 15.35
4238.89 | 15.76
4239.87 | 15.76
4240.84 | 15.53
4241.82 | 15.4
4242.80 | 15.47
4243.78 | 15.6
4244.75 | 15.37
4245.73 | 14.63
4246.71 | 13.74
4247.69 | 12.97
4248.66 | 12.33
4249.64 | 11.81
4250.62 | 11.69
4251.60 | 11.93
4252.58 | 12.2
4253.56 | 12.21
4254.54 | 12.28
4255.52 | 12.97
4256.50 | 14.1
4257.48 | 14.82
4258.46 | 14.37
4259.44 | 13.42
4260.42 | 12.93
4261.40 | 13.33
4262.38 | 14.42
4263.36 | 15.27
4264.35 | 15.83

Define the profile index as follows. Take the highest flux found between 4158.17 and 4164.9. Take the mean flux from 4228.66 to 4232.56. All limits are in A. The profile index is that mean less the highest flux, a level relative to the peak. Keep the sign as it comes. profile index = -3.3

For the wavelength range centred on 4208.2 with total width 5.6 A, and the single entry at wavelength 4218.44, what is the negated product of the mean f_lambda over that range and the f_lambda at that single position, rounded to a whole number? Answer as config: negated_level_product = -256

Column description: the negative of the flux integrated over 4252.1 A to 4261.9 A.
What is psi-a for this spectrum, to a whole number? -130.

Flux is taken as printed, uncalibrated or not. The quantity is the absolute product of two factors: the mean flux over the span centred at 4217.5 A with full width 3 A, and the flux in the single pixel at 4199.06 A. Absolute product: 188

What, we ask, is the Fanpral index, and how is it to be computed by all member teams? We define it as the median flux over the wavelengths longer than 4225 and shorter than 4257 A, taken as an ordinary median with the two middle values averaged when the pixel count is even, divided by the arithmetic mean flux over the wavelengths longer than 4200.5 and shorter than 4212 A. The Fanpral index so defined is 0.89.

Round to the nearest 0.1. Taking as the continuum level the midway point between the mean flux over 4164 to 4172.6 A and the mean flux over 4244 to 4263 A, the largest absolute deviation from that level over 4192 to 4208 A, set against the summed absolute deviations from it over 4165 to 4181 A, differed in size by 18.2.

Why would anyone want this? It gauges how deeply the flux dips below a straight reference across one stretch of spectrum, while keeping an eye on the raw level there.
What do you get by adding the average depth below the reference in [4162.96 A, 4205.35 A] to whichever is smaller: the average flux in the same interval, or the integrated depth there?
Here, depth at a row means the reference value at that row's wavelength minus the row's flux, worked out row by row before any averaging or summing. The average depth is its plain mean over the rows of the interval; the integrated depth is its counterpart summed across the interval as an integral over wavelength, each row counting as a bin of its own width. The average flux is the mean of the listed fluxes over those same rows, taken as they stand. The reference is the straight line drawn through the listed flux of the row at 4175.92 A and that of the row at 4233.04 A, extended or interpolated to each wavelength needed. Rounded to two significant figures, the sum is -24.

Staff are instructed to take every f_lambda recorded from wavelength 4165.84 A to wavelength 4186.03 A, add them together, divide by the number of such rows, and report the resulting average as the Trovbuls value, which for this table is 14.9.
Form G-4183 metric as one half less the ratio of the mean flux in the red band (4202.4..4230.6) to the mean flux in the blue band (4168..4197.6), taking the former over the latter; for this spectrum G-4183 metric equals -0.494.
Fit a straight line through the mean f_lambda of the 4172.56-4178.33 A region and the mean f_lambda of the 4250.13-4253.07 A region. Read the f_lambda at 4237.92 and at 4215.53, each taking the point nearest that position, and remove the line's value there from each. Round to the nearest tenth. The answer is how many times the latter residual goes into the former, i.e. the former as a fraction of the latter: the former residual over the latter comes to 1.6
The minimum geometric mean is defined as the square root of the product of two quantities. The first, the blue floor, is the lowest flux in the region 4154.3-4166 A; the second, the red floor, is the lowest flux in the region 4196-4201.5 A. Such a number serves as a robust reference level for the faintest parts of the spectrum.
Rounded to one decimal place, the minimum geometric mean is 13.2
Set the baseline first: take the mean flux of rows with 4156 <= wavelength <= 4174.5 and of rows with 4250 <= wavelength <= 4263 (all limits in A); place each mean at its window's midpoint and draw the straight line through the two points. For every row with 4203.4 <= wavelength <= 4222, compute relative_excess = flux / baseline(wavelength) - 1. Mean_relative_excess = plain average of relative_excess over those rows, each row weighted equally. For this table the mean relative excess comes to 0.13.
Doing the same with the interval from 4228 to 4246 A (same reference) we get 0.07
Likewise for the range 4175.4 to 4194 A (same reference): 0.00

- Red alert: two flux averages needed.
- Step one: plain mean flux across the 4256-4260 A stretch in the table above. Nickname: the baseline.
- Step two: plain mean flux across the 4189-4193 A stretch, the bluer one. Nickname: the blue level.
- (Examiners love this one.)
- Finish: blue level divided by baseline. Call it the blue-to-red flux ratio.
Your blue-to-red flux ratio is 1.02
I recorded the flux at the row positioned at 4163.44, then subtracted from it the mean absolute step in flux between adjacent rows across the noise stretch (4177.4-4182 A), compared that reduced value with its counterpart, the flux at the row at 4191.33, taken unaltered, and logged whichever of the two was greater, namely 16.2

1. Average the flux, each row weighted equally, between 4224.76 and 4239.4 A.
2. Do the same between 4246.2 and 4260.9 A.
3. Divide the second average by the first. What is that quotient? 1.00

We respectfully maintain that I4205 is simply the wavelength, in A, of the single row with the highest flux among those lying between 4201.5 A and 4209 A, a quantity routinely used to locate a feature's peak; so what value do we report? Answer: 4208.74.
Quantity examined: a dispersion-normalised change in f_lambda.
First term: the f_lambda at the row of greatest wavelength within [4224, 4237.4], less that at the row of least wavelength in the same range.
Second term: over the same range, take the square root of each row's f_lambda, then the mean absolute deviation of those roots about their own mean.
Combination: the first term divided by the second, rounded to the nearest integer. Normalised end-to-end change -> 12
